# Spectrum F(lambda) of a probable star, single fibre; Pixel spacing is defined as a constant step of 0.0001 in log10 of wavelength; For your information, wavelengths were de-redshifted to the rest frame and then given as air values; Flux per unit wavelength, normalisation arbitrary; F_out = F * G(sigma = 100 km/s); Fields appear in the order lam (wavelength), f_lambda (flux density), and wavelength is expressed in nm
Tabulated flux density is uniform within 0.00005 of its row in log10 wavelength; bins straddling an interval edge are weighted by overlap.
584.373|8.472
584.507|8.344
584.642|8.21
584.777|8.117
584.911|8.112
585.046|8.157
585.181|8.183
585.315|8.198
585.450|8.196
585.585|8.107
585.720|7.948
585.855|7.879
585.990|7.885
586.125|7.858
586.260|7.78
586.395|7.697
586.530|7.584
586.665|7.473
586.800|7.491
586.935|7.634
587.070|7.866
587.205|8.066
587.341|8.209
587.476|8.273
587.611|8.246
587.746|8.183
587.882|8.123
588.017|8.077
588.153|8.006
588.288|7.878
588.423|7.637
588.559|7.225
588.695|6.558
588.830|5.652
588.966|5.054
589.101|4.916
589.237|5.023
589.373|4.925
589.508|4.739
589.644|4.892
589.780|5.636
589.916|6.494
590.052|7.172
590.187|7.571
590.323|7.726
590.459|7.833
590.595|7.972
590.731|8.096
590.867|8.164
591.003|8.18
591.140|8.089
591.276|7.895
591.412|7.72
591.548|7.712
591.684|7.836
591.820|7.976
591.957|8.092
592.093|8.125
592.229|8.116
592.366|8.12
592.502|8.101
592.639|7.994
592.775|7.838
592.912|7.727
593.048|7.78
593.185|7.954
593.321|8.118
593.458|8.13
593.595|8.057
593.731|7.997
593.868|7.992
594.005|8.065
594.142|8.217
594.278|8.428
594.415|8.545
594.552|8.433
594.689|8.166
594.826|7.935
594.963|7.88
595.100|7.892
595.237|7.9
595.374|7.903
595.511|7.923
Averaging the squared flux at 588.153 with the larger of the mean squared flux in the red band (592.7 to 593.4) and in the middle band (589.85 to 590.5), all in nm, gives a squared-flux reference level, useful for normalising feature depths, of 63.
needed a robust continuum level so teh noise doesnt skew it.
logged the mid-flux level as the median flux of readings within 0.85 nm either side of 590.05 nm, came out 7.17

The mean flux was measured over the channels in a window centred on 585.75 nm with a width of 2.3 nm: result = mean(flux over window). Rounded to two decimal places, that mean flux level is 7.93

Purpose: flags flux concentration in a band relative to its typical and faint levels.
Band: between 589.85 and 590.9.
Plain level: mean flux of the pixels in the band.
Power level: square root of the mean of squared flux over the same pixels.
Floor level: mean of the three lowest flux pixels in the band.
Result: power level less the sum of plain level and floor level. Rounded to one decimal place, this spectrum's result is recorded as -7.1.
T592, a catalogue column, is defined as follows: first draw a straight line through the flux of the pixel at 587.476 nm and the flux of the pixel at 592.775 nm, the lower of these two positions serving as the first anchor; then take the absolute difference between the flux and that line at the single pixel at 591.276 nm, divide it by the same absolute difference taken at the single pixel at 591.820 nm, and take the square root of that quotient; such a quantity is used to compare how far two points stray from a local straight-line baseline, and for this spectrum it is 1.1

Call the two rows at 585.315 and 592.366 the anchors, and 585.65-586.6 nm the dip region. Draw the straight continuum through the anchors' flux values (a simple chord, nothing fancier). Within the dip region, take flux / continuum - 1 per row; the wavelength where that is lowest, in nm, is 586.530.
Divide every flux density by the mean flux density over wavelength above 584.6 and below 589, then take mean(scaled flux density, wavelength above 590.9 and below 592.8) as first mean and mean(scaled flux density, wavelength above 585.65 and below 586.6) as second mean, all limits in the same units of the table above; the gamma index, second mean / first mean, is 0.98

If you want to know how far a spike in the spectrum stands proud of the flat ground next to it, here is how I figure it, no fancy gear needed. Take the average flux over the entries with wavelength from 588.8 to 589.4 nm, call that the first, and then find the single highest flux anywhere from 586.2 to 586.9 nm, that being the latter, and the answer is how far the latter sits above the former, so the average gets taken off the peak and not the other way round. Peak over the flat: 2.7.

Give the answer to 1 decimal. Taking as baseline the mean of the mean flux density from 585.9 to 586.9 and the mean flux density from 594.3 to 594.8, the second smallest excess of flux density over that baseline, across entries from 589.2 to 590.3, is -3.1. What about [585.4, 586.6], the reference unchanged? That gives -0.3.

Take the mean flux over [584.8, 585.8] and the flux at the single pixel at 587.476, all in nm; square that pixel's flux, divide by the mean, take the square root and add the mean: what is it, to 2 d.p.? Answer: 11.03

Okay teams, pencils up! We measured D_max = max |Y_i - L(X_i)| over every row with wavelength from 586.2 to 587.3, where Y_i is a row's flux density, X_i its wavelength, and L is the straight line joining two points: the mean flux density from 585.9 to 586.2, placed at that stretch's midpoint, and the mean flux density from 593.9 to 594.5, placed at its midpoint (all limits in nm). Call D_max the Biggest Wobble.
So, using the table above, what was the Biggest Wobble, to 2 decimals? 0.43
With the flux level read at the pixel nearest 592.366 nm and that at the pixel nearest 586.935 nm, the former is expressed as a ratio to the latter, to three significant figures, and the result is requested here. 1.06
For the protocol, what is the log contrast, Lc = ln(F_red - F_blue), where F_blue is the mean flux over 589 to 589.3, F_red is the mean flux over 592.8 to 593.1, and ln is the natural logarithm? 1.0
